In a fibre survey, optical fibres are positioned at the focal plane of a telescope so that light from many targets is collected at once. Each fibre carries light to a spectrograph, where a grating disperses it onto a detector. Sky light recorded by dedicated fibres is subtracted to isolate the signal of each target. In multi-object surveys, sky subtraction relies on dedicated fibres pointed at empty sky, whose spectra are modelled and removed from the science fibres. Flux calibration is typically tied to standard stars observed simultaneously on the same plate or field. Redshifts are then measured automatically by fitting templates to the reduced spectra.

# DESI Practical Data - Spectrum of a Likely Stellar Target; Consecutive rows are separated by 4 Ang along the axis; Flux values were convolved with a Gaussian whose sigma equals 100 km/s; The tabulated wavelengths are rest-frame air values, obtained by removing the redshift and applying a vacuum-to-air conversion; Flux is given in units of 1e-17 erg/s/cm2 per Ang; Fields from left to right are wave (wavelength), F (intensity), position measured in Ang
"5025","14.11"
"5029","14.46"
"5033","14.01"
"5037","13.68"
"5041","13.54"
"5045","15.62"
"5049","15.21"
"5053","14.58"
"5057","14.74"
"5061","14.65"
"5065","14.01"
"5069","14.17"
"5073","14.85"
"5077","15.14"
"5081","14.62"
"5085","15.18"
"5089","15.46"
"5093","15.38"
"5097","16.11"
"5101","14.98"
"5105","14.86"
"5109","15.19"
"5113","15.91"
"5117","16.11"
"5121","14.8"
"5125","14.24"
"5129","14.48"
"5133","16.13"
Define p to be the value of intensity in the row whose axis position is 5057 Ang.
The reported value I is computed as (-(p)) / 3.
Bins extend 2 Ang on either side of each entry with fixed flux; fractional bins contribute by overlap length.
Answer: -4.91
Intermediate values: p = 14.74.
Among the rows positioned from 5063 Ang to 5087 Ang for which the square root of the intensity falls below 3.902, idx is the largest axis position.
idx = 5085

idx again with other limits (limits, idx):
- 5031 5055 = 5053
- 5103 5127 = 5125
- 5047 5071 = 5069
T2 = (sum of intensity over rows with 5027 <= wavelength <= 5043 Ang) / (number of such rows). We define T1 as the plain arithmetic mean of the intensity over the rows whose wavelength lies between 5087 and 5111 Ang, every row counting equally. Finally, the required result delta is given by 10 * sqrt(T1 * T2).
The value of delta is 146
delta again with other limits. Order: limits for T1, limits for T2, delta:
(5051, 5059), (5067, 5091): 148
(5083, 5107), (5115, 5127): 152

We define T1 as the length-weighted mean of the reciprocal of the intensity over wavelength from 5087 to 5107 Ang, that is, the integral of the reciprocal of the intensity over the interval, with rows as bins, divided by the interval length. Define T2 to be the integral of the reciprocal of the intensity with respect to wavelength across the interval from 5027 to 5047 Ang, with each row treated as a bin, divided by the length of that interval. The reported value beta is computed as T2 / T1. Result 1.08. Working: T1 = 0.0652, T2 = 0.0703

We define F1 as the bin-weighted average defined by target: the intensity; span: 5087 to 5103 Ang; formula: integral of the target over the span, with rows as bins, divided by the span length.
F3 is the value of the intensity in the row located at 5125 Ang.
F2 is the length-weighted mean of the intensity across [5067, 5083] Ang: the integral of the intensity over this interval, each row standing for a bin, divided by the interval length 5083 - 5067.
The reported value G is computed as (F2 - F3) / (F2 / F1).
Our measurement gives 0.5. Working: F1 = 15.5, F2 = 14.7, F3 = 14.24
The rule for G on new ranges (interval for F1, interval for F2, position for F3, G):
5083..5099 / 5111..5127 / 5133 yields -0.9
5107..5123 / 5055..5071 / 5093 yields -1.1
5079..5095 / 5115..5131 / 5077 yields -0.2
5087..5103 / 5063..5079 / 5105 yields -0.3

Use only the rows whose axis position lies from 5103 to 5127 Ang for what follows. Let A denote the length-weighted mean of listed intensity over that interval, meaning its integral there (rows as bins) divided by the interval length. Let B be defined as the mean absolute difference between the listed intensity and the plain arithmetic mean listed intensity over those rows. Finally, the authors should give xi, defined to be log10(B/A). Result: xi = -1.440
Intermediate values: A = 15.2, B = 0.55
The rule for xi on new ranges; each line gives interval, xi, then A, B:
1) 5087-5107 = -1.642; 15.4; 0.35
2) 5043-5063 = -1.614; 15.0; 0.36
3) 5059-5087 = -1.635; 14.7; 0.34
